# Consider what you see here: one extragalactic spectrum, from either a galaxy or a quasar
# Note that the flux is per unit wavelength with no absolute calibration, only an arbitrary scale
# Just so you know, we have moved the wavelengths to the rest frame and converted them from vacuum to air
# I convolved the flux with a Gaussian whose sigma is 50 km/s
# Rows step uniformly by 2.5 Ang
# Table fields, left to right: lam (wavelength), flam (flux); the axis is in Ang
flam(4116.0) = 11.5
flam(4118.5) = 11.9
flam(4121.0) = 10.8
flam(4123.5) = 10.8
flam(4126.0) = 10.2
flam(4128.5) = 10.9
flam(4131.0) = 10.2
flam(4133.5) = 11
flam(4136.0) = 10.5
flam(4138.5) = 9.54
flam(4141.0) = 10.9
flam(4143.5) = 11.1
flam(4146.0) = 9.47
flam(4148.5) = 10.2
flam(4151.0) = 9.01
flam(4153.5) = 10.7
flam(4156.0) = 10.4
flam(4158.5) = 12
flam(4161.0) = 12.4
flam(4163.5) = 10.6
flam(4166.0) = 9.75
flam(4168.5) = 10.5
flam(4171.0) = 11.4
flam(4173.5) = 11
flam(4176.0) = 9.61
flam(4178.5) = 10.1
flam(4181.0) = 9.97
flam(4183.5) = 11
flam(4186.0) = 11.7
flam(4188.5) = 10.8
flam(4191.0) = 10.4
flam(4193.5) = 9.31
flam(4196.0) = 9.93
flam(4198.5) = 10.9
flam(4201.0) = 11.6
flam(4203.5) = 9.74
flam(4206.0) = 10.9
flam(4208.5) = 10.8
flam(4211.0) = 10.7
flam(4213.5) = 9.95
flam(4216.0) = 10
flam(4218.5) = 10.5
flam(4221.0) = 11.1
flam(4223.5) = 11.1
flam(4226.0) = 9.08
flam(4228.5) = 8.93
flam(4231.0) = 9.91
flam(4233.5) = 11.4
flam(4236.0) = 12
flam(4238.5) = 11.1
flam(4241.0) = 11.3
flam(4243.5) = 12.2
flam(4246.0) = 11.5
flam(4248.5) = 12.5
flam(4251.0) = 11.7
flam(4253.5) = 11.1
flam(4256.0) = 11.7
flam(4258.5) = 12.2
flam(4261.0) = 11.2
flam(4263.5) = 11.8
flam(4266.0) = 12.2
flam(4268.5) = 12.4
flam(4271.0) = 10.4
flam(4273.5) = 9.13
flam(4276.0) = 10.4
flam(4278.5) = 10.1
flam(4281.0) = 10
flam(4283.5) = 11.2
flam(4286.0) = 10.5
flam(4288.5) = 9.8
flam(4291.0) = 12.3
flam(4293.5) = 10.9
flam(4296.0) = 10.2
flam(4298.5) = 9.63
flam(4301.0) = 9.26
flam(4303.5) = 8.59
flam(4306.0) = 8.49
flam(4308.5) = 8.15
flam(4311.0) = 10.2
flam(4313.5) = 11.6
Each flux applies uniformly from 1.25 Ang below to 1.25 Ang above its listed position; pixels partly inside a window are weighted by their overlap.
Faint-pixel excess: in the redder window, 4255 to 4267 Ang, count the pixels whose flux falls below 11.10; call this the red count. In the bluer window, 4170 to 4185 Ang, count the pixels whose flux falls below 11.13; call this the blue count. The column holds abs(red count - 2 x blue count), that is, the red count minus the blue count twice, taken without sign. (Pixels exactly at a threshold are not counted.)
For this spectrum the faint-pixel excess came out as 10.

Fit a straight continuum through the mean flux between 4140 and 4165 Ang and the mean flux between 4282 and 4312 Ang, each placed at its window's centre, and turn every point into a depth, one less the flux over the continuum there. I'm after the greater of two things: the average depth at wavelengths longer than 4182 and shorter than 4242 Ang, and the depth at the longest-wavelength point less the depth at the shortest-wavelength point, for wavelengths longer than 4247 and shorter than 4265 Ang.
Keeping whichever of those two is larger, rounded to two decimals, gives 0.06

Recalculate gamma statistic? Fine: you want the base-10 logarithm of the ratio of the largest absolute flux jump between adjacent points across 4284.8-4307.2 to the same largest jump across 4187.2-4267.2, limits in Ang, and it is 0.093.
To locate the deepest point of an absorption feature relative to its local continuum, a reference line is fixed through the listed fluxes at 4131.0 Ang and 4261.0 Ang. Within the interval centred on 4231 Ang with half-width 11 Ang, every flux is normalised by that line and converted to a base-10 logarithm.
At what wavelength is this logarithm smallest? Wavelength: 4228.5 Ang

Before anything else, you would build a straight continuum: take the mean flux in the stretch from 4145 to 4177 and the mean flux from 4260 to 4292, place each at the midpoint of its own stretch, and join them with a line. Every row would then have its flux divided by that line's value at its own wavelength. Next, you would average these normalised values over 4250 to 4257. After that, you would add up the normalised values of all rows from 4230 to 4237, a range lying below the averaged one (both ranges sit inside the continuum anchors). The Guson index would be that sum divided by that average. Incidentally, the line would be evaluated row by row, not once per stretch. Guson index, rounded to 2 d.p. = 2.91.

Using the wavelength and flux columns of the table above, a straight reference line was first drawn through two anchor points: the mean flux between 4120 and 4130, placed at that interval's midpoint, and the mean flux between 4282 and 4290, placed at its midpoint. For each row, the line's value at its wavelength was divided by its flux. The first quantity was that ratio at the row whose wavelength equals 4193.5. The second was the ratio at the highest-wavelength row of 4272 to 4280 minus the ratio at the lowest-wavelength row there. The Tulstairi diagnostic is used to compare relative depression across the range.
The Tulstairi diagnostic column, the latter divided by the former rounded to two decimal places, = -0.10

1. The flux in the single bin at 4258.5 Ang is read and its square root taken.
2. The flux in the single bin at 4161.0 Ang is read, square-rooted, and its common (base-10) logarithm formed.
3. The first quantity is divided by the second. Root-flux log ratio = 6.4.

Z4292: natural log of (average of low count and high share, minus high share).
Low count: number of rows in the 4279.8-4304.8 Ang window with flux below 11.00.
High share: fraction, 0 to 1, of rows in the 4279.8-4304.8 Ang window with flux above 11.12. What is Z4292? 1.4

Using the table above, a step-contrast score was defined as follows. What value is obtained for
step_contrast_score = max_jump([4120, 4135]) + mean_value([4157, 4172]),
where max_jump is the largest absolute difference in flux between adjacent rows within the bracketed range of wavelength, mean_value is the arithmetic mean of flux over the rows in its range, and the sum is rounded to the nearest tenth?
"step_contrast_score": 11.9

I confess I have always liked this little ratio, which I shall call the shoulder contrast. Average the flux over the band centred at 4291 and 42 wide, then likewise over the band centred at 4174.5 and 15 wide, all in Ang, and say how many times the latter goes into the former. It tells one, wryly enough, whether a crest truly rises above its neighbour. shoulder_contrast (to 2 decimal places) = 0.95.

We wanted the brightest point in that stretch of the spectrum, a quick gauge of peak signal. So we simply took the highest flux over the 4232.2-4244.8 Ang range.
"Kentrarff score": 12.2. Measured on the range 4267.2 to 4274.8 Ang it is 12.4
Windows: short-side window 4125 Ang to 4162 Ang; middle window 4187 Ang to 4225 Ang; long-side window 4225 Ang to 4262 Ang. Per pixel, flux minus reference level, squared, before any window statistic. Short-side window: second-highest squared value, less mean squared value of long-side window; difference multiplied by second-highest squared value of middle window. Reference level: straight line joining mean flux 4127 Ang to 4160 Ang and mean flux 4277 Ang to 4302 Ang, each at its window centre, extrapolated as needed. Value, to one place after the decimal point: 0.9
